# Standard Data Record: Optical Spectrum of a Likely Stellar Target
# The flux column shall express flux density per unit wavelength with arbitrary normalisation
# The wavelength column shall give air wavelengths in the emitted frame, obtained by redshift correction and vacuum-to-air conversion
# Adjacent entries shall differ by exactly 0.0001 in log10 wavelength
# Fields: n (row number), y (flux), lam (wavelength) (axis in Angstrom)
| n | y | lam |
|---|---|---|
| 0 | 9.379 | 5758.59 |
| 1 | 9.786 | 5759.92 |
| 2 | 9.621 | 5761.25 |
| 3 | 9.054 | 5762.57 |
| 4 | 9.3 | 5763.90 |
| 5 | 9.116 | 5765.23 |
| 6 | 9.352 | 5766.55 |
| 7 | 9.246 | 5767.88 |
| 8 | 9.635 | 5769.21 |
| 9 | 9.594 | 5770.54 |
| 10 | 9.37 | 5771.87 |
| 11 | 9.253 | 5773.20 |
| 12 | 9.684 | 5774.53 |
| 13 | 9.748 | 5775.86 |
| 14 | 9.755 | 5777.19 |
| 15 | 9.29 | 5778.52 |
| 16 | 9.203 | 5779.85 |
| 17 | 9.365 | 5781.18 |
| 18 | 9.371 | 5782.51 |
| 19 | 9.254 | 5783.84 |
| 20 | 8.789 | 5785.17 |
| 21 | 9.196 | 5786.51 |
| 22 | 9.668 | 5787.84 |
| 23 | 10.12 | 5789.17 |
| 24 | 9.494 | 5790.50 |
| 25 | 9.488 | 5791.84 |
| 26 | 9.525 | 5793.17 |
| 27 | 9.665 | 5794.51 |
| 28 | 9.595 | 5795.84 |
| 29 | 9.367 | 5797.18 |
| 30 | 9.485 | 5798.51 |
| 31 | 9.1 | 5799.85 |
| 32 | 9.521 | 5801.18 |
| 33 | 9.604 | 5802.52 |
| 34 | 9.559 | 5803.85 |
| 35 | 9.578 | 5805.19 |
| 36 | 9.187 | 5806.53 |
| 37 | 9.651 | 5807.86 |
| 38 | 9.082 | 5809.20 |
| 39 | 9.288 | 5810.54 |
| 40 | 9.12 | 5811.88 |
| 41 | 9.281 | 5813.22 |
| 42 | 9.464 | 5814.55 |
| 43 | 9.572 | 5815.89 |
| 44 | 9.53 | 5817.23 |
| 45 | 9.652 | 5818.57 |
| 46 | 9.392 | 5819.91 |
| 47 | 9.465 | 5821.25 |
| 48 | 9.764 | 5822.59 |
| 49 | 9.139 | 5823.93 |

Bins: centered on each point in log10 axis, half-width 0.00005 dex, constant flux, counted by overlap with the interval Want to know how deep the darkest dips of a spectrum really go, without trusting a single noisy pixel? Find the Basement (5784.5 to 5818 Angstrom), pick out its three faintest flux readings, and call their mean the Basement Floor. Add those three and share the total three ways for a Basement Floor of 8.99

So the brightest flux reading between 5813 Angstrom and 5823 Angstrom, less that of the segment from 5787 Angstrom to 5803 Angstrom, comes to -0.36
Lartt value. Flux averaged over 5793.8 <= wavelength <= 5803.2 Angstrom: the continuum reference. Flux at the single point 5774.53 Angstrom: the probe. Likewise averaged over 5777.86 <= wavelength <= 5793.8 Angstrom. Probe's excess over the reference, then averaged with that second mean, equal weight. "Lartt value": 4.80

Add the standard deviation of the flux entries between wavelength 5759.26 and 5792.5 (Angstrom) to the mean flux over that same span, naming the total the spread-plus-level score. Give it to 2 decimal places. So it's 9.71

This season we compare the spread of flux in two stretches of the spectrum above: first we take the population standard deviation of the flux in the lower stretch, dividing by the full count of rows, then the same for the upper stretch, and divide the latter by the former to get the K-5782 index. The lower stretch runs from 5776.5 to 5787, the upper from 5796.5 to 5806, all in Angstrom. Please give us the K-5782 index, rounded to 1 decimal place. 0.7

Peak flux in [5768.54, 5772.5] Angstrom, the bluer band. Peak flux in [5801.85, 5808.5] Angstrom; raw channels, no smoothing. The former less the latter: 0.0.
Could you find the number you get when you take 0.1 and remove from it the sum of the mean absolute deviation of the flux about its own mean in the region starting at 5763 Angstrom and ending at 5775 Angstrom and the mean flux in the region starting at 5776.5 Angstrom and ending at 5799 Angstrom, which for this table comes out -9.51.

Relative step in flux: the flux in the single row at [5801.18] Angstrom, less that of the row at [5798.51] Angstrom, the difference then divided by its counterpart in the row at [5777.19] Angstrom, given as 0.00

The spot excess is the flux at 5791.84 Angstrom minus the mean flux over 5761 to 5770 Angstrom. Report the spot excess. 0.16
